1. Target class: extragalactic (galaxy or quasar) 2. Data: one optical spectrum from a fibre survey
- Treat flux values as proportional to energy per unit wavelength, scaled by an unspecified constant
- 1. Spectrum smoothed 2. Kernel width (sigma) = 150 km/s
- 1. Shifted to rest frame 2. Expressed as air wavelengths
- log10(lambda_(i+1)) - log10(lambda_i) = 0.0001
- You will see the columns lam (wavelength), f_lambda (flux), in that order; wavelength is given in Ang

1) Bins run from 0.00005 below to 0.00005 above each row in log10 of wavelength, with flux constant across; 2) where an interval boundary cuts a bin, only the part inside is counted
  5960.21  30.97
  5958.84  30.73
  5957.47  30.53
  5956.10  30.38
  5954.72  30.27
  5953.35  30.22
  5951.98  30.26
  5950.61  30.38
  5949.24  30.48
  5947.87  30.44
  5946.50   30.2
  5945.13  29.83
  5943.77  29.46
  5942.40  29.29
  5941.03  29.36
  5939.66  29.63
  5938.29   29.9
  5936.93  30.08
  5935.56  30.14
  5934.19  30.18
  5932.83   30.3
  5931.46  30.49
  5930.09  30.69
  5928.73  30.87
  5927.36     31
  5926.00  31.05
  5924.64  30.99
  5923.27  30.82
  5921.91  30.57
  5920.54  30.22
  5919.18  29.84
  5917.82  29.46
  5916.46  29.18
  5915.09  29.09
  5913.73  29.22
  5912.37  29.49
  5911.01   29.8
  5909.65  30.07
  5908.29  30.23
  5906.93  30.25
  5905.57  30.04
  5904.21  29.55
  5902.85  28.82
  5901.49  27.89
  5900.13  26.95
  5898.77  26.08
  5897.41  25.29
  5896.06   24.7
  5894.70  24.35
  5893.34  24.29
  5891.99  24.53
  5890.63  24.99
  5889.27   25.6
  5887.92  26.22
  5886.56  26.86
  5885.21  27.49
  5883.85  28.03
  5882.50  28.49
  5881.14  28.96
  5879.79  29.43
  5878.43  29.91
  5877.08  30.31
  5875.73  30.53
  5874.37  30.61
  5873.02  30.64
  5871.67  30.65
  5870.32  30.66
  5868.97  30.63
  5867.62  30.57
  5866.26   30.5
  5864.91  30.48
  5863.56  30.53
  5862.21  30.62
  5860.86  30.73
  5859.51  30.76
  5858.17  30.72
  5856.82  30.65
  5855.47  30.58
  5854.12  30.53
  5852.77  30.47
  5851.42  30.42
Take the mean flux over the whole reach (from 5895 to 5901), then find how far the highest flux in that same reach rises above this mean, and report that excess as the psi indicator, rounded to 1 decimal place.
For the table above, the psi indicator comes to 1.2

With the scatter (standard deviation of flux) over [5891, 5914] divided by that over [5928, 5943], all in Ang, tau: 5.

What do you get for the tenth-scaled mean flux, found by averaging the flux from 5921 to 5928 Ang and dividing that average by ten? 3.09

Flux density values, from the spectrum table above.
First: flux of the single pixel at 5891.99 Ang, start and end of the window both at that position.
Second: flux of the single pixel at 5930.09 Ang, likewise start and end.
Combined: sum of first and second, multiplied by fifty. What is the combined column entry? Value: 2761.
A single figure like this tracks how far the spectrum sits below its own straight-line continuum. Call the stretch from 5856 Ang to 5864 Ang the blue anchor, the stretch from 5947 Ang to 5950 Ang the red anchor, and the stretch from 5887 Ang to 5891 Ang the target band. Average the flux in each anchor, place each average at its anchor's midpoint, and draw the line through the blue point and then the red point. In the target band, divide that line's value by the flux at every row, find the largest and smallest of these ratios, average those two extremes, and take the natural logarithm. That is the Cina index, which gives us 0.179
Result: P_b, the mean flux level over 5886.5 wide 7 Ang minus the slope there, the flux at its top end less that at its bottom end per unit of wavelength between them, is 27.3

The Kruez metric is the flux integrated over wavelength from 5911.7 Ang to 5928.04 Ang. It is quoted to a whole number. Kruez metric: 492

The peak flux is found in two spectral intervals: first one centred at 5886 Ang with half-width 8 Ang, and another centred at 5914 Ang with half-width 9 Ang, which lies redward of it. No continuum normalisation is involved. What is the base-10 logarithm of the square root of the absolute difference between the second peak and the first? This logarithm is -0.09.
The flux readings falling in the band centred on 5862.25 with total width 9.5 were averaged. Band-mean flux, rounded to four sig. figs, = 30.62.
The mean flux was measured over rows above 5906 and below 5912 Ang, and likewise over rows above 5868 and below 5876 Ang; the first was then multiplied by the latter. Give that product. 921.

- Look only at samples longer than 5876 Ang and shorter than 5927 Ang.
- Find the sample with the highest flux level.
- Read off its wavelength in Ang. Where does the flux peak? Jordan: 5926.00 Ang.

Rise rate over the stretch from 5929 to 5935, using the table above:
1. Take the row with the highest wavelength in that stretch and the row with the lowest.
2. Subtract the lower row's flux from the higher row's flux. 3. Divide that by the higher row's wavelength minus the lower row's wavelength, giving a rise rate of -0.12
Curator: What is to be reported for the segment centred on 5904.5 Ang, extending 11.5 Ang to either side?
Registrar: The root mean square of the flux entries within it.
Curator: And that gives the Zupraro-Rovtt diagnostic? 28.1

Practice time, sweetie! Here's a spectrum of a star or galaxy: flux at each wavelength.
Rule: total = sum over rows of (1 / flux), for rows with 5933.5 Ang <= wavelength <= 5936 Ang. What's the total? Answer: 0.0663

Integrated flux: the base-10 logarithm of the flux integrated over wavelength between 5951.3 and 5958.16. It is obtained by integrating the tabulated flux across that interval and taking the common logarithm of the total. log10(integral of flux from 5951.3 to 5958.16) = 2.32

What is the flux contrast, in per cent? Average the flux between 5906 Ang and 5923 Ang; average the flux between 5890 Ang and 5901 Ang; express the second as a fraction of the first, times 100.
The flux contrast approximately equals 84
